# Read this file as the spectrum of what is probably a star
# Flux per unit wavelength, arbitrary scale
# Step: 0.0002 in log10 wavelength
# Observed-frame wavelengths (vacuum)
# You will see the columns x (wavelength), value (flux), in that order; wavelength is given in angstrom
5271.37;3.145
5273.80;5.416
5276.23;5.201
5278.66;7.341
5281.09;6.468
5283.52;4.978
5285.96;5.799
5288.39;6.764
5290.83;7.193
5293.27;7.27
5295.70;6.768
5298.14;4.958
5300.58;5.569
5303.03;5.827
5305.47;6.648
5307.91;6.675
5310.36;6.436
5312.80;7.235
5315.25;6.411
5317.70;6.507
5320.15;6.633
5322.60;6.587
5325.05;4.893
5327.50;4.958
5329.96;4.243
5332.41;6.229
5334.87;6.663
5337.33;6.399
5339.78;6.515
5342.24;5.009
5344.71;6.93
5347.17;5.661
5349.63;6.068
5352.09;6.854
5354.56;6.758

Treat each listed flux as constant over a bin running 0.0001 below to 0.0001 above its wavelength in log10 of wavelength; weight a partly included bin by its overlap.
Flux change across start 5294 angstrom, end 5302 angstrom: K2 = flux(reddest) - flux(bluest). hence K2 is -1.2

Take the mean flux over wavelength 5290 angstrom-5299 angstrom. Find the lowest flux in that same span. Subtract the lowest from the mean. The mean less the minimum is 1.6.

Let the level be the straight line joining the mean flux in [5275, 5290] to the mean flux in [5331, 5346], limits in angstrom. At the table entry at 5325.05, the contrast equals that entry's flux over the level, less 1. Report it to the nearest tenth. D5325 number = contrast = -0.2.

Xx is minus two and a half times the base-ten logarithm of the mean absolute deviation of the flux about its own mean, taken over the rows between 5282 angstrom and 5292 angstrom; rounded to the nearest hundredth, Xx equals 0.25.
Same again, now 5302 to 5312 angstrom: 1.36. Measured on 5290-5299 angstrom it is 0.25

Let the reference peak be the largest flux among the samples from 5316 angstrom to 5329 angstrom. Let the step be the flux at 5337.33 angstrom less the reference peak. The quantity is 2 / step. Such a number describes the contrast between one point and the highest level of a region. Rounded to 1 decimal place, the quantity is -8.5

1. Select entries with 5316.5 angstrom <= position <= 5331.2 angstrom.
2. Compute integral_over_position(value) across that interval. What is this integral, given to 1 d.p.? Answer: 82.9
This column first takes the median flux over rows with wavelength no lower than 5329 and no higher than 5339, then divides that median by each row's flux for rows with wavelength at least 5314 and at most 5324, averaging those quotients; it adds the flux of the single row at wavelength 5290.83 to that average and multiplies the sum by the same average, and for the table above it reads 7.9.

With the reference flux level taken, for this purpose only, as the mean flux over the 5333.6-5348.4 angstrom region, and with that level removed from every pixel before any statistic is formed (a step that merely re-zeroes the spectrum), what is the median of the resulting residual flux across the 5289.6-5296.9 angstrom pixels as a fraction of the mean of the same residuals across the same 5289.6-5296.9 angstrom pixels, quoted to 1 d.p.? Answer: 1.1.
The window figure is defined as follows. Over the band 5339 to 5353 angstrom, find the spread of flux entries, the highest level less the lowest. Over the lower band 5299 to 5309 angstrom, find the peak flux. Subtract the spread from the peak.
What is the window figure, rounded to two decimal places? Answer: 4.75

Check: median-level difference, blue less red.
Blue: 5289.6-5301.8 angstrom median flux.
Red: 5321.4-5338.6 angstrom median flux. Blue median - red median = 0.54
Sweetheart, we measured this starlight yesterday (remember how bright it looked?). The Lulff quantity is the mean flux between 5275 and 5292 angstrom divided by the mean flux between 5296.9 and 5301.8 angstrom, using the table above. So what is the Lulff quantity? 1.19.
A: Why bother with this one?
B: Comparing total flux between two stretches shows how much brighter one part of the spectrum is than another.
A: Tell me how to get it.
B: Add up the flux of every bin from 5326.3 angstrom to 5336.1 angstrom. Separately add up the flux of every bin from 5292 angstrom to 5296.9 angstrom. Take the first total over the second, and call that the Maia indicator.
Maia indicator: 1.6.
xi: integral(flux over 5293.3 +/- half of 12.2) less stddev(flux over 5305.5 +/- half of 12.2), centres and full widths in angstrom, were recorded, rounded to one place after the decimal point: 79.9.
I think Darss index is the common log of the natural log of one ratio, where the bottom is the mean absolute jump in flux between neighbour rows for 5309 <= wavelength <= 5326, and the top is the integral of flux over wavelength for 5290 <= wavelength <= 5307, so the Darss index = 0.72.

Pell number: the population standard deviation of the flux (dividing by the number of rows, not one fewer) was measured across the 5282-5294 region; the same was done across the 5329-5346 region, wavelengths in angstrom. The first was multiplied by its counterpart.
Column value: 0.81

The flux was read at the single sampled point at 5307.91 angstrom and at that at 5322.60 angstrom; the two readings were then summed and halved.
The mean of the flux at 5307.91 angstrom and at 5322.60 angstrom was 6.6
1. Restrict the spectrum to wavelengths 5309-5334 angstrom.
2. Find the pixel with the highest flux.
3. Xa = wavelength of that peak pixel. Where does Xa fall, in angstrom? 5312.80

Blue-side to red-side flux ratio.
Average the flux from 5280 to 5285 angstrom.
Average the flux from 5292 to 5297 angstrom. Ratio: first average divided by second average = 0.82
